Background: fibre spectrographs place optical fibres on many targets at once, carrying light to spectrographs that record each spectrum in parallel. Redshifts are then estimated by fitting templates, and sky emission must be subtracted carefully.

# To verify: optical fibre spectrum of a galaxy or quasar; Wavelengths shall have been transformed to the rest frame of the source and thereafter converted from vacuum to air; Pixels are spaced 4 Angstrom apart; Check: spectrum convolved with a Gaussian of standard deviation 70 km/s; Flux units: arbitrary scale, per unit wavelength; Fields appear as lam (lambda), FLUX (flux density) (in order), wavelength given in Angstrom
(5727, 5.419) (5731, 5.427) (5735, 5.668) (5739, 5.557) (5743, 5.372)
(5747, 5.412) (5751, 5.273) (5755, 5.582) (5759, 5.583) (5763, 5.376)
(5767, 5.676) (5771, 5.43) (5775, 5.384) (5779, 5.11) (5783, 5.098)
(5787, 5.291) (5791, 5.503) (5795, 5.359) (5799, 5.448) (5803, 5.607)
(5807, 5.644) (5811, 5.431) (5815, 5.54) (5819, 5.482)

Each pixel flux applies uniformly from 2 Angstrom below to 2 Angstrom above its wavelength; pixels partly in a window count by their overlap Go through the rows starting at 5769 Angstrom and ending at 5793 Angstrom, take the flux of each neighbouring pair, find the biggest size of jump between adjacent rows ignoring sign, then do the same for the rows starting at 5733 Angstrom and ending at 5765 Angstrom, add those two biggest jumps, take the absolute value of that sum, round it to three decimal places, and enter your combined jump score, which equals 0.583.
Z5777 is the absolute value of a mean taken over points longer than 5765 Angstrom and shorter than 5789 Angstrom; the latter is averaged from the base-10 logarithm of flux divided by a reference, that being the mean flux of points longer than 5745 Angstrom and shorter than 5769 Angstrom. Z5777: 0.013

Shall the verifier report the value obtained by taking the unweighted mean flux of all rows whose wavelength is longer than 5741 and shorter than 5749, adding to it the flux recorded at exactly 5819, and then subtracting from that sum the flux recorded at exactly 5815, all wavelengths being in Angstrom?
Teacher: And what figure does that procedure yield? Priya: 5.3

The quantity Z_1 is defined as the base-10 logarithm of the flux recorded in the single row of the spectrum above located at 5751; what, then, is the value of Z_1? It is 0.722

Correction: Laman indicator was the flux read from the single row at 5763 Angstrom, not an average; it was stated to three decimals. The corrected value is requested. 5.376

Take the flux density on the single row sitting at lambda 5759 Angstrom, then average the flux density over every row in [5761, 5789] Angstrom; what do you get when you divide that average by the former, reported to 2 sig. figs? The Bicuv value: 0.96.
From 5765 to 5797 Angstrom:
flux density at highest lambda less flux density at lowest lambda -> -0.3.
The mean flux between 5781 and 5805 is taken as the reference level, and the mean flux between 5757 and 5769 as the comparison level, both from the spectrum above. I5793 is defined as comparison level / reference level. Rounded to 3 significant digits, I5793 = 1.03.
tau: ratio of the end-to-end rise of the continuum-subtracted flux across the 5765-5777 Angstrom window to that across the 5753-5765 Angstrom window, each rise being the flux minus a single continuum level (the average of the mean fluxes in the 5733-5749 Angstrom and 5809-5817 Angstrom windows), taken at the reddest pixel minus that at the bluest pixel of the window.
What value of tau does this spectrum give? 1.4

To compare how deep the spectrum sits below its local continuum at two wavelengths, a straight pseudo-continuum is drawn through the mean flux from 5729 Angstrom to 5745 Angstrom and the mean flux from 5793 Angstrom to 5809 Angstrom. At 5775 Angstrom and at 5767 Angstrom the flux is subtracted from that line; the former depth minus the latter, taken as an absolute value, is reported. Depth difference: 0.29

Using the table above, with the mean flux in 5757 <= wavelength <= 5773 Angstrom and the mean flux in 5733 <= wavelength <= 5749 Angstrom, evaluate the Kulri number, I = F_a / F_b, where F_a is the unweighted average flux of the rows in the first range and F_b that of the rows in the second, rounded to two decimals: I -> 1.00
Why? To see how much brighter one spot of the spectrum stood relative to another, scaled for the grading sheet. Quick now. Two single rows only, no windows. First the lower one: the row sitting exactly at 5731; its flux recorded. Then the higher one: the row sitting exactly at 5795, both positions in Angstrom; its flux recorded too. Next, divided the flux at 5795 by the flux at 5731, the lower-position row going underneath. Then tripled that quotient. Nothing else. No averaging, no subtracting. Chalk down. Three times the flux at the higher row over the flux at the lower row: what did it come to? 2.96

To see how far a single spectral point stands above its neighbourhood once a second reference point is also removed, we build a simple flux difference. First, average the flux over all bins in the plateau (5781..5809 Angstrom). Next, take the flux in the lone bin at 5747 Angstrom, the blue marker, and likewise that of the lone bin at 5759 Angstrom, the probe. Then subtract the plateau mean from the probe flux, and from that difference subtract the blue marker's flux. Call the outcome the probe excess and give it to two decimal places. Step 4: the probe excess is -5.25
